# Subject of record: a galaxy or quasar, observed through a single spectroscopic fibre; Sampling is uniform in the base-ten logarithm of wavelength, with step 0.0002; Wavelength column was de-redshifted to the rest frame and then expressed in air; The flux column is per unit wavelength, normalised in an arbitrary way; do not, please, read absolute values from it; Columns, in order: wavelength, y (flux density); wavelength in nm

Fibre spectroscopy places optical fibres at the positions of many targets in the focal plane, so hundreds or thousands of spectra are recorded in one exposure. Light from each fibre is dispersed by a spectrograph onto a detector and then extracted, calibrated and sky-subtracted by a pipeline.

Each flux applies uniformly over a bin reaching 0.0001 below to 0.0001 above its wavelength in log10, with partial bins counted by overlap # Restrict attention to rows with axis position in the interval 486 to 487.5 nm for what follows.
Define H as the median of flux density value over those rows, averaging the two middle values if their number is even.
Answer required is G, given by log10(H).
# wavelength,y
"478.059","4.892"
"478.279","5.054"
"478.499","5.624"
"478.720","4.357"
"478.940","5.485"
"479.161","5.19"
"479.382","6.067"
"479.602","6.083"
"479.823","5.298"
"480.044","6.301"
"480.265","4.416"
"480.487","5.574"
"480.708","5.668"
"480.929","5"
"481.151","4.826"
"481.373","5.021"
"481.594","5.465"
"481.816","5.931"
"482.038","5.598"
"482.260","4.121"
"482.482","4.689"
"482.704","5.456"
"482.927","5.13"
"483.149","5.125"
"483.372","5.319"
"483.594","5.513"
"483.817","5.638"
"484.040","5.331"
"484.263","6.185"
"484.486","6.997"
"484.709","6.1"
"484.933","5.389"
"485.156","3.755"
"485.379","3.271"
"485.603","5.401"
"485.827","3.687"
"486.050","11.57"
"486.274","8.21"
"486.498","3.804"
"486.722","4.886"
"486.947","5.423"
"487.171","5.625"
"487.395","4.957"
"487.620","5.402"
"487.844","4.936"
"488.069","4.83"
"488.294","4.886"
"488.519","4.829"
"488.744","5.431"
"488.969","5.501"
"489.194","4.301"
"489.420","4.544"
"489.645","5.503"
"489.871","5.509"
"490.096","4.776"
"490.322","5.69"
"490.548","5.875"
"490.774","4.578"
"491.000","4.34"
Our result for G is 0.734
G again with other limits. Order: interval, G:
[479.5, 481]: 0.746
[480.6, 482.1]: 0.738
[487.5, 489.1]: 0.693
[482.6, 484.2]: 0.727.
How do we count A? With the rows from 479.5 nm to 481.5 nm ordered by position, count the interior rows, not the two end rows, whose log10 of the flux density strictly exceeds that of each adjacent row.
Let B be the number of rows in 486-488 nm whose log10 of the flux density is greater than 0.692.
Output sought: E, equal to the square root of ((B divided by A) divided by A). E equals 1.32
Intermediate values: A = 2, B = 7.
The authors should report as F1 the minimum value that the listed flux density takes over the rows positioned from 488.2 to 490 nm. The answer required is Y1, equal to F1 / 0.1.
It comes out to 43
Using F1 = 4.301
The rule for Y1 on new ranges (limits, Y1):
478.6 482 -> 44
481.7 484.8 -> 41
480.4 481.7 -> 48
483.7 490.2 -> 33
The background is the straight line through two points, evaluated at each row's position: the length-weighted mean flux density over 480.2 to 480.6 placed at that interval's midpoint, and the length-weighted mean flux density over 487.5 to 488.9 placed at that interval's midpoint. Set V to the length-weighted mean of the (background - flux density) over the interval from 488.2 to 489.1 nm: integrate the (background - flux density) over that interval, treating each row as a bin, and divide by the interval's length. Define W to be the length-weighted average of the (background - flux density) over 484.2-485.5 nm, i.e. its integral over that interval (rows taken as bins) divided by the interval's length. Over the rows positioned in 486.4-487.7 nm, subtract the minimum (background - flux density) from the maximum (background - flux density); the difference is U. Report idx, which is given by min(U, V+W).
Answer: -0.3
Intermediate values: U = 1.8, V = -0.1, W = -0.2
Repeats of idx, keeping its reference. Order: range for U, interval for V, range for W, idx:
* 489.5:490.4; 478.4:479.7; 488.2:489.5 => -0.3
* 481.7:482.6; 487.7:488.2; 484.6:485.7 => 0.4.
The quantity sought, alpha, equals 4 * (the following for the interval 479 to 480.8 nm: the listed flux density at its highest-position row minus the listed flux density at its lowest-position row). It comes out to 2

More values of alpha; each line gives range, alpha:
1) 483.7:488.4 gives -3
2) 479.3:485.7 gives -3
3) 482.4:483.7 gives 3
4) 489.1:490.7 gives 6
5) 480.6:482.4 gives -6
